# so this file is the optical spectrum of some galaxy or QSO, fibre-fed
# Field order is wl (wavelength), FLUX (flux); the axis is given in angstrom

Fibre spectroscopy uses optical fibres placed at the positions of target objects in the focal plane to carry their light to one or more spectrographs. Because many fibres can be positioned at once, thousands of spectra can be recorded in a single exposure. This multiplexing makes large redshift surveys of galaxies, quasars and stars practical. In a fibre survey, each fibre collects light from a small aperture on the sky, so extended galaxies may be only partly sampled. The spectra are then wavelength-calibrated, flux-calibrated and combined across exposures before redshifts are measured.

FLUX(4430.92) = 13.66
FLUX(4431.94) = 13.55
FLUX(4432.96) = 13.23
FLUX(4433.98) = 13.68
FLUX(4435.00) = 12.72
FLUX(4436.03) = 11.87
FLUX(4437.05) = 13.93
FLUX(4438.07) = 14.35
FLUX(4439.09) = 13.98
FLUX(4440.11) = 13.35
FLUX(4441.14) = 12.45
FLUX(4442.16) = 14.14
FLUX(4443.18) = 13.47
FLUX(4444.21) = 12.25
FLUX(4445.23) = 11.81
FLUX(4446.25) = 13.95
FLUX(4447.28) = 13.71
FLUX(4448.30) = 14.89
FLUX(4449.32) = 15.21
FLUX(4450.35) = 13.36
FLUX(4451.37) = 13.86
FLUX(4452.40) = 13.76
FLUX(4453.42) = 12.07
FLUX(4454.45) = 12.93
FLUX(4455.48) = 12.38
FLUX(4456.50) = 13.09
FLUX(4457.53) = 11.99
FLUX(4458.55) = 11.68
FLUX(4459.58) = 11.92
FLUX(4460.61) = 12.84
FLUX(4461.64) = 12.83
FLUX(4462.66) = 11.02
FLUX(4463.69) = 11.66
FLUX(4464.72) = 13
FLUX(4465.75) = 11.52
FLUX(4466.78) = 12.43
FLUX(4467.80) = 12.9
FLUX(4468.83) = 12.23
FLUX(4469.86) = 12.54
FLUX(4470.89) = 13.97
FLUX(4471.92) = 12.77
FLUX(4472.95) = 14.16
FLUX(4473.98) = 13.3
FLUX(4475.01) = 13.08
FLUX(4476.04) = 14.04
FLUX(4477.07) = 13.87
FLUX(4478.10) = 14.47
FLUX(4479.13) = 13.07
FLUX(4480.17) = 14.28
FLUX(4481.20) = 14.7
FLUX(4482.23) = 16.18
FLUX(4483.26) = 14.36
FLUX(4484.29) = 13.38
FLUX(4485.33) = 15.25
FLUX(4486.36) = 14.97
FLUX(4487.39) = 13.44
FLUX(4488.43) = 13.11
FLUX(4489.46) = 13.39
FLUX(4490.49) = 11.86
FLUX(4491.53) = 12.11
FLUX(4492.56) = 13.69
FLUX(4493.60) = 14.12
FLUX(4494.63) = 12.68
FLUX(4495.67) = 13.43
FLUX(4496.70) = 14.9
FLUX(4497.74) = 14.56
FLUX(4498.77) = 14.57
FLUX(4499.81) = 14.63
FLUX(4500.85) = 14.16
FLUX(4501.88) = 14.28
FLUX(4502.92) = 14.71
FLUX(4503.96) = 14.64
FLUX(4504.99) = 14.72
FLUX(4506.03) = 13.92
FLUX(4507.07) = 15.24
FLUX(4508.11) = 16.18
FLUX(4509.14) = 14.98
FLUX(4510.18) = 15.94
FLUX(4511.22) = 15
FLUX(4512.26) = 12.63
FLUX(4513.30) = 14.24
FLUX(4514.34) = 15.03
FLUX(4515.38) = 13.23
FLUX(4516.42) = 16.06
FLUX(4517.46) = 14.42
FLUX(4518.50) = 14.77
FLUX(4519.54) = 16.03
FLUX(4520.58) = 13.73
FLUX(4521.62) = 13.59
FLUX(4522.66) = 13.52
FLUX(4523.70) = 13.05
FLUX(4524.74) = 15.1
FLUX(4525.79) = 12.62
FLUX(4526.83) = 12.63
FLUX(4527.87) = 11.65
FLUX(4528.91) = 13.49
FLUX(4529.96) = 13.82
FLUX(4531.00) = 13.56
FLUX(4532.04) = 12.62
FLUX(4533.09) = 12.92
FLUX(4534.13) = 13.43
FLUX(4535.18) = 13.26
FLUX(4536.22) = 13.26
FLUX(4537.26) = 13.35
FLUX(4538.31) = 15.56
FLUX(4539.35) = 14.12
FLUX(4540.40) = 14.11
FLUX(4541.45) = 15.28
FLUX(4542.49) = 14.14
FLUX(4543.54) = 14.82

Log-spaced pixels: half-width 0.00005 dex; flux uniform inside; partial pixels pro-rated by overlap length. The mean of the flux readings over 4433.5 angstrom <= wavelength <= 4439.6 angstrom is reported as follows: 13.4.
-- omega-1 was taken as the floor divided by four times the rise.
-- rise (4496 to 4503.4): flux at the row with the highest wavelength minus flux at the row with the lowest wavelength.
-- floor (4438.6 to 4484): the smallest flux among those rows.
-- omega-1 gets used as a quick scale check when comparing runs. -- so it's -14.5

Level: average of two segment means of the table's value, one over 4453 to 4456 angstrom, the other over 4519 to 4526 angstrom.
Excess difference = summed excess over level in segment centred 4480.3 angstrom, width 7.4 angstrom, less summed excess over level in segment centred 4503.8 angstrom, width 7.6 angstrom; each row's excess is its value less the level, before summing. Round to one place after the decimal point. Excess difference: -0.7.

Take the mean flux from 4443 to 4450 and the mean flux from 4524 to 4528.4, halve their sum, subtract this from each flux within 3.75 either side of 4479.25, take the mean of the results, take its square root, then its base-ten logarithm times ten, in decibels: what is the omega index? 0.1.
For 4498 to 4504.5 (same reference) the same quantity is 0.4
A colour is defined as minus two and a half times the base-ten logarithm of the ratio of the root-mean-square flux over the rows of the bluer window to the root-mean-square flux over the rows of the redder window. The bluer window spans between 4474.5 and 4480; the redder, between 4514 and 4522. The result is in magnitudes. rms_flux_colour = 0.071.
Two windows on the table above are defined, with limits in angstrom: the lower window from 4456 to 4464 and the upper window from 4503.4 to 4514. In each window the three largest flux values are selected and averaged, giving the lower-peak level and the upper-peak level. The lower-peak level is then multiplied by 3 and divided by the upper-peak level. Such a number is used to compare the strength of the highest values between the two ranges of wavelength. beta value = 2.5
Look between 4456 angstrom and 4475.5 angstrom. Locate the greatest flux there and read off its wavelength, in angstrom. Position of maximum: 4472.95 angstrom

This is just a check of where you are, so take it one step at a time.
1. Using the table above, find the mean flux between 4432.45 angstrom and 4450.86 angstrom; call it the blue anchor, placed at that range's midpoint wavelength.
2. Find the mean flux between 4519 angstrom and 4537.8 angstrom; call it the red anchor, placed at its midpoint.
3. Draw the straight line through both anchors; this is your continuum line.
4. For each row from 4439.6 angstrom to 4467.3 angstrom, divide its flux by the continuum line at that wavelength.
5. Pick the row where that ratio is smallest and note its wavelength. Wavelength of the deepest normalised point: 4462.66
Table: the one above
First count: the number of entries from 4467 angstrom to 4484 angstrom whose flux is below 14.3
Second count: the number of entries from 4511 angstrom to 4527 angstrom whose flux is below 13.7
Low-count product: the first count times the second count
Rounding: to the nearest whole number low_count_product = 84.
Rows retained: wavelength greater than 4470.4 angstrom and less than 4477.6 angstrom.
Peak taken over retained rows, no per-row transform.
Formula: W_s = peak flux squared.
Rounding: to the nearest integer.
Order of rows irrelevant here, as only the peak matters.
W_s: 201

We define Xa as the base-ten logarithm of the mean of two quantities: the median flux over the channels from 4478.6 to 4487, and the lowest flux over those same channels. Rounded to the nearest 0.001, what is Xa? 1.140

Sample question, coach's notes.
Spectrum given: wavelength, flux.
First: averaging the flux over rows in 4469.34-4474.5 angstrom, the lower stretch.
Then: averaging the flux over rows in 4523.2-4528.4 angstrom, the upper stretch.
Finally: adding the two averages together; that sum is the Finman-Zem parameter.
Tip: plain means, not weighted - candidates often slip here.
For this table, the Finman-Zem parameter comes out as 26.4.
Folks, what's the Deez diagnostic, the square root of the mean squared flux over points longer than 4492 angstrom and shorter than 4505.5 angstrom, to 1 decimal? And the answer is 14.3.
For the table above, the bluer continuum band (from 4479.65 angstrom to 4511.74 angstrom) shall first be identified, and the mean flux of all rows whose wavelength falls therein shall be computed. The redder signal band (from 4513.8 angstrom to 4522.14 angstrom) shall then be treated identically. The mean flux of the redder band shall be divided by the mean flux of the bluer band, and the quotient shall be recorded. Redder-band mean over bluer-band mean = 1.02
